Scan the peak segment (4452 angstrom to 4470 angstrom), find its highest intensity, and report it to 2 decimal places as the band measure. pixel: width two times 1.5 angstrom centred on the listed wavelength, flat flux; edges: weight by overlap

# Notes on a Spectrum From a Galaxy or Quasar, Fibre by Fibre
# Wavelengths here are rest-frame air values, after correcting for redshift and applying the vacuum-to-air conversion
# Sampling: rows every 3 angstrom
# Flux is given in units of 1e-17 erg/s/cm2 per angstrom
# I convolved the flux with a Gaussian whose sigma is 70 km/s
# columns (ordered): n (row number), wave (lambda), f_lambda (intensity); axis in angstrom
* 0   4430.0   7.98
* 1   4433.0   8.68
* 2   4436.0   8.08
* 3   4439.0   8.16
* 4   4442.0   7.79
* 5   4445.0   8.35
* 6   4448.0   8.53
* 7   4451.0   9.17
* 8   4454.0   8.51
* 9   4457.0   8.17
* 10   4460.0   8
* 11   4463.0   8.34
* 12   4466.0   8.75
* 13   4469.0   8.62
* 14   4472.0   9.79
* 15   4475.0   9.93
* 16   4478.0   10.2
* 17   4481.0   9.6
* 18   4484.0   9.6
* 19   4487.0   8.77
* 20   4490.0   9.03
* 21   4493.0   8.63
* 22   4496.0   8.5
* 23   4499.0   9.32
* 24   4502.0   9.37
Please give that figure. 8.75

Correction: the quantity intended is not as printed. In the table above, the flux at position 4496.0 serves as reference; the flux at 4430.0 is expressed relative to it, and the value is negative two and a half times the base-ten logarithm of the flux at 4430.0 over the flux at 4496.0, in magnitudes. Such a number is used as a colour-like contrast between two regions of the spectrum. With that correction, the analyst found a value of 0.069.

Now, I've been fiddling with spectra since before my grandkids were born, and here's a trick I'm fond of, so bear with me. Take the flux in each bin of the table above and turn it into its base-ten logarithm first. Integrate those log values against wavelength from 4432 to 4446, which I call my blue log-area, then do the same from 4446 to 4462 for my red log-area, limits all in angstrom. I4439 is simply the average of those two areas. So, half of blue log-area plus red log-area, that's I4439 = 14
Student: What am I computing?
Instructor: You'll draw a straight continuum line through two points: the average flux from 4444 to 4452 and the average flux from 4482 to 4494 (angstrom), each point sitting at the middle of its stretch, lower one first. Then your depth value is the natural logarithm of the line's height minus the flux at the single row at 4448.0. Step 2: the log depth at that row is -1.9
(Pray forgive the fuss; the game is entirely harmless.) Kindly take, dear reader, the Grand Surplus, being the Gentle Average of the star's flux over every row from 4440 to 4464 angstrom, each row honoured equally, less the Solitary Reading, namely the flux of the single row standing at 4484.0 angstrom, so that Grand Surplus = -1.2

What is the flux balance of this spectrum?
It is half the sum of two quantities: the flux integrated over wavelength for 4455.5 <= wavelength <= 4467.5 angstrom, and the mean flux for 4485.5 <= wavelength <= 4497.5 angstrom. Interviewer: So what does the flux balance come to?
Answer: 54.3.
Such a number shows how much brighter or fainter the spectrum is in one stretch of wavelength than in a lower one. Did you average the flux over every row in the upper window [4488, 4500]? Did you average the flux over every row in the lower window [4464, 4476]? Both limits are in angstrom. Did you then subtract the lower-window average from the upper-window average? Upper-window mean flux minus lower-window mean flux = -0.4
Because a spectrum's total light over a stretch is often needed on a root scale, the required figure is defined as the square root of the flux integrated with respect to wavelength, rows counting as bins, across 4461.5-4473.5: 10.3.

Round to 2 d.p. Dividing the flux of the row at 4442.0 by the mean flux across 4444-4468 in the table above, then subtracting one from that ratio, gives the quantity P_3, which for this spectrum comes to -0.08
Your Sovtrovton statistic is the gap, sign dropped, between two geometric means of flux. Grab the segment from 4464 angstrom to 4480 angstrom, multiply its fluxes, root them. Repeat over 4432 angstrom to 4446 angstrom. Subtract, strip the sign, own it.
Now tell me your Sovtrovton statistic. 1.2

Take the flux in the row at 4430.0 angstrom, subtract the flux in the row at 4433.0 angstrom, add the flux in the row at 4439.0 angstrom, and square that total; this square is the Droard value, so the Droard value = 56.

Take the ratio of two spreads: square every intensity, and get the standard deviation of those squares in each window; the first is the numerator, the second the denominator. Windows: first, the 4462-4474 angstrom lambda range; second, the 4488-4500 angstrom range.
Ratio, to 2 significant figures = 1.7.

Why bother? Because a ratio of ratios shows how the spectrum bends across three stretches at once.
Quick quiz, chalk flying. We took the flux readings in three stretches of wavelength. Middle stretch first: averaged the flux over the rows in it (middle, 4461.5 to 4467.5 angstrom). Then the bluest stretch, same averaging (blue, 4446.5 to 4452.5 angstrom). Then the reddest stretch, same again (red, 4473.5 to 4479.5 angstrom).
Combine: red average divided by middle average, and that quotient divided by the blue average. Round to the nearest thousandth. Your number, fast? 0.133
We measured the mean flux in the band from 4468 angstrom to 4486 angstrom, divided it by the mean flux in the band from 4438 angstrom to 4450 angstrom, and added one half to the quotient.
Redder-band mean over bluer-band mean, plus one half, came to 1.67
